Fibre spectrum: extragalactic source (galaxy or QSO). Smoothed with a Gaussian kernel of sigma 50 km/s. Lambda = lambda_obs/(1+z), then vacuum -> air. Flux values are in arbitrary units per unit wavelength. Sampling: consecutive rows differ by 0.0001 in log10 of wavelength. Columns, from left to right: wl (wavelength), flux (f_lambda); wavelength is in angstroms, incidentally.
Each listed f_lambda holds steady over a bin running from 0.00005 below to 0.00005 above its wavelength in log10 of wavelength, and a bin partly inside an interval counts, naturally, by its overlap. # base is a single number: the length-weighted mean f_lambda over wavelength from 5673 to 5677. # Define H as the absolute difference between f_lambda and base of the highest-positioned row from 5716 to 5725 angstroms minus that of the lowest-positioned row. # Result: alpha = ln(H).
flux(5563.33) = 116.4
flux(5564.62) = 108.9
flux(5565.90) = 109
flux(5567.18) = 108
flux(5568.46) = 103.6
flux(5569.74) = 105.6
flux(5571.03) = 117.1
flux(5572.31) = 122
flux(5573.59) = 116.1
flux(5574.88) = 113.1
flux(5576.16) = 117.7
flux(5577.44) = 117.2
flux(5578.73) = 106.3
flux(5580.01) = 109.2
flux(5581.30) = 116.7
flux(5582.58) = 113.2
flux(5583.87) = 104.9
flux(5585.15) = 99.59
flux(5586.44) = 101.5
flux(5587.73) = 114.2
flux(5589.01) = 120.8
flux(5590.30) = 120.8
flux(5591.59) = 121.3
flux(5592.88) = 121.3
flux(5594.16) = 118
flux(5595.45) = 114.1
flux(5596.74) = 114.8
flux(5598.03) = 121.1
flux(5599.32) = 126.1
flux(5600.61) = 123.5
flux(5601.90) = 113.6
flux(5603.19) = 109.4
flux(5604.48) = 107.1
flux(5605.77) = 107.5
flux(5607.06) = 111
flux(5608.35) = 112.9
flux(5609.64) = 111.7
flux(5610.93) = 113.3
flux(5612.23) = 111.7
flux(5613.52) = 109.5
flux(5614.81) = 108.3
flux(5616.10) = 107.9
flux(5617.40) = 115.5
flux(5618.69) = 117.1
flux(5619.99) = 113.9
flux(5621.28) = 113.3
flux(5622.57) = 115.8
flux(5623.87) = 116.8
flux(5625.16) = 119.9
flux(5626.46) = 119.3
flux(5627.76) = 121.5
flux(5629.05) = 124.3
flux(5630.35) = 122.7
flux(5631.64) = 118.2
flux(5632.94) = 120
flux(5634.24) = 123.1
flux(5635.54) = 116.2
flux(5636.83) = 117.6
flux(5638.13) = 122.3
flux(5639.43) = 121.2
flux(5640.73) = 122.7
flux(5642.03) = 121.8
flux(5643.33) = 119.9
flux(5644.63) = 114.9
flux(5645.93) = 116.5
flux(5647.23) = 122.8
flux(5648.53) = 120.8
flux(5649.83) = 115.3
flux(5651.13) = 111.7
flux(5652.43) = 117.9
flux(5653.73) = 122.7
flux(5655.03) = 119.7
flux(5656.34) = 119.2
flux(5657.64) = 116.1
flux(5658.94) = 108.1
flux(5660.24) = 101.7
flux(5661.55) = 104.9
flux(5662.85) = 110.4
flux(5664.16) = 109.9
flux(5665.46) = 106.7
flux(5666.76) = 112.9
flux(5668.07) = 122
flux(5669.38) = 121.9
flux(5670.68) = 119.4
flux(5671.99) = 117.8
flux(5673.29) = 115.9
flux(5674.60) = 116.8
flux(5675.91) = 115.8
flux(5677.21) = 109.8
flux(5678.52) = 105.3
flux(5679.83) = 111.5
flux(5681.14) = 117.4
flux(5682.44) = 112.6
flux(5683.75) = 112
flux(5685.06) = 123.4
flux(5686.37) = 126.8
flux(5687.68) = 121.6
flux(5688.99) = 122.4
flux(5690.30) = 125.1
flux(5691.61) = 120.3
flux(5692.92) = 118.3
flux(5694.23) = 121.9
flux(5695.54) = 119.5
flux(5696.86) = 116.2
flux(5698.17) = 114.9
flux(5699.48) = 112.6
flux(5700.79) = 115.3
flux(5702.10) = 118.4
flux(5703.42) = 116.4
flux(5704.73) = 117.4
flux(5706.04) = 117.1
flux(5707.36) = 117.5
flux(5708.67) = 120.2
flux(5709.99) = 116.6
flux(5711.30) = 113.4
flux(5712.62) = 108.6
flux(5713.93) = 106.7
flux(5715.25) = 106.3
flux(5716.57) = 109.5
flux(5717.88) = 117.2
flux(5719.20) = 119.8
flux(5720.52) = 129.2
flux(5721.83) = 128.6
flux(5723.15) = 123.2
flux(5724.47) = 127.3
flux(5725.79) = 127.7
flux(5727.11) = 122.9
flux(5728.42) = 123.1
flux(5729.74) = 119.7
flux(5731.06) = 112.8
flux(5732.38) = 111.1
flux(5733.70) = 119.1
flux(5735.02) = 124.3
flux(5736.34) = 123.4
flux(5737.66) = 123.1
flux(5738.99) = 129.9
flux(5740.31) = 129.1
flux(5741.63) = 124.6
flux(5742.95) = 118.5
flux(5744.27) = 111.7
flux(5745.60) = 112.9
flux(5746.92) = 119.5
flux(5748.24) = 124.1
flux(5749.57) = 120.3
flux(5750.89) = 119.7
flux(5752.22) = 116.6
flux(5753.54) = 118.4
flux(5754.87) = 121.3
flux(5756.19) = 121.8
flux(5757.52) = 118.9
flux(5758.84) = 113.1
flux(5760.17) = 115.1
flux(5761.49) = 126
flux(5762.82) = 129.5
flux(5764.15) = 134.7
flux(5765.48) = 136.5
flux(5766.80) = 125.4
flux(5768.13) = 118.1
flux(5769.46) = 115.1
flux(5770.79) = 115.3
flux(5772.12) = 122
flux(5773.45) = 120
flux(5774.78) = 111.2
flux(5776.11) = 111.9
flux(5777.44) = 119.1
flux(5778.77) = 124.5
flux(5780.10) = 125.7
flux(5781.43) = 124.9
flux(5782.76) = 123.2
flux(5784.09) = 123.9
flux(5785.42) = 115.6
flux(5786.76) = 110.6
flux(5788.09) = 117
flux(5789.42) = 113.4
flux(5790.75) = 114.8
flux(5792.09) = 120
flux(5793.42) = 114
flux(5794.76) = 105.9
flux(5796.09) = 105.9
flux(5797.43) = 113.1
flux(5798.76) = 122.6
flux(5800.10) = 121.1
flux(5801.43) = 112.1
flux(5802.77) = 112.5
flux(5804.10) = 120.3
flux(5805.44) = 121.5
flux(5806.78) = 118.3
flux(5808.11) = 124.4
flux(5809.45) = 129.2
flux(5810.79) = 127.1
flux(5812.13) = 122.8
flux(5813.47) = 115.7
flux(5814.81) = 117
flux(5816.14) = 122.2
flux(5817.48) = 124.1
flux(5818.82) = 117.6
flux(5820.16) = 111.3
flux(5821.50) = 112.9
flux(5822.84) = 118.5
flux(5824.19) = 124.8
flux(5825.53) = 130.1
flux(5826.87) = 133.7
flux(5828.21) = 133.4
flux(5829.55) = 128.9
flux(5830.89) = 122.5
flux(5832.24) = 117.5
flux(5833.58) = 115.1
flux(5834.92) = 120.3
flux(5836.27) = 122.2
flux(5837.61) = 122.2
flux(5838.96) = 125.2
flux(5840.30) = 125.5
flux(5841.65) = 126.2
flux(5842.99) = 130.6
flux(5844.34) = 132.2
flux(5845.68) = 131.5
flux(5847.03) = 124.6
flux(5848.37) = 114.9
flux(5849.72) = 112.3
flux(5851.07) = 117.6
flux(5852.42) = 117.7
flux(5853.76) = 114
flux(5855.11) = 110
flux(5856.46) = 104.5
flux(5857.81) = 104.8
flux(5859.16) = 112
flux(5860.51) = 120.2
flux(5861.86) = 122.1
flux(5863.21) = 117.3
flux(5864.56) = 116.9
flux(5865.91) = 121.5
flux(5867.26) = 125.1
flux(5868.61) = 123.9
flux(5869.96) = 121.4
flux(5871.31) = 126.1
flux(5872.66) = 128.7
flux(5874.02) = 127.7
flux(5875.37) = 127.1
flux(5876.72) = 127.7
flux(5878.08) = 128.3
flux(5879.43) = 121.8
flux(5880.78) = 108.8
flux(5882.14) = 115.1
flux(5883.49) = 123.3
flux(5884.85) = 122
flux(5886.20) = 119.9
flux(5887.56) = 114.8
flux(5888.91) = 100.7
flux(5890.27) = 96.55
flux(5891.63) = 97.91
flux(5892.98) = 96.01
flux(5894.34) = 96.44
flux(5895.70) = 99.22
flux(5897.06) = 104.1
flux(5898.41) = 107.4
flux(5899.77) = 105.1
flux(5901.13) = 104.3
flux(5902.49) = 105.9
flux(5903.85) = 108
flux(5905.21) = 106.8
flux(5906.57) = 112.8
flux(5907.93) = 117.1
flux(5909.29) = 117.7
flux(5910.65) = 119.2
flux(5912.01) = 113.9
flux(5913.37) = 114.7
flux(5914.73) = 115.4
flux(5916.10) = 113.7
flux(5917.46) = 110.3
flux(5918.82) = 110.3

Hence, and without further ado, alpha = 1.8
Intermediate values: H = 5.8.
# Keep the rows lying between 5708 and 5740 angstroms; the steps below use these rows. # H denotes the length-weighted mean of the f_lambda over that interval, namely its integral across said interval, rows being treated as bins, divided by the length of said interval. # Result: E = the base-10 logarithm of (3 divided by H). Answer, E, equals -1.60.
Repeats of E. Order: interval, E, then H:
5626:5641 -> -1.60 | 121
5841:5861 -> -1.60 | 118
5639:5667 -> -1.58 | 115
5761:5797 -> -1.60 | 119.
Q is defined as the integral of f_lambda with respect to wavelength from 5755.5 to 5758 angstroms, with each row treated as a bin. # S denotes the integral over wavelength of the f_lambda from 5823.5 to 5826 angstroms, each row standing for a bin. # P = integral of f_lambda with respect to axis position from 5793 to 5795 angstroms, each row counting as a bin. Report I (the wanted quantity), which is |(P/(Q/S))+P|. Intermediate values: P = 220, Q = 301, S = 317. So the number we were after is 451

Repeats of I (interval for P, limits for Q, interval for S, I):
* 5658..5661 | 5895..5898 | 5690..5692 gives 572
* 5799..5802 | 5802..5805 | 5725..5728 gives 733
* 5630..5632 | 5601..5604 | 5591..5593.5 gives 459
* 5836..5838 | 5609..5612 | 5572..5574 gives 418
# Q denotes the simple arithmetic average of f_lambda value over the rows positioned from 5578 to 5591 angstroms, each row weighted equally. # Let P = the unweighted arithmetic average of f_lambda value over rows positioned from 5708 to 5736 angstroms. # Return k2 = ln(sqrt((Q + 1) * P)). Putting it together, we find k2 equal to 4.75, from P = 118.4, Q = 111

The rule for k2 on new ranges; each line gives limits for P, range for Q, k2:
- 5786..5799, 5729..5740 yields 4.77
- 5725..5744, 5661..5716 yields 4.78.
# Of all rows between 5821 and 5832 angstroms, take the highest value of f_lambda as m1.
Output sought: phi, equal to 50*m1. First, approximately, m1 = 133.7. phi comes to 6685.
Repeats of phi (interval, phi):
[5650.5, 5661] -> 6135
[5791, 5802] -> 6130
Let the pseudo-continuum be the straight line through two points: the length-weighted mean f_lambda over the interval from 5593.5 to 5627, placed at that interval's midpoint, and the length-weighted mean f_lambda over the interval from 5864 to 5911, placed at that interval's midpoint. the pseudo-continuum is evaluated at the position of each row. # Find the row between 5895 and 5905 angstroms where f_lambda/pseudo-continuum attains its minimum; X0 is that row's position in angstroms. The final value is 5895.70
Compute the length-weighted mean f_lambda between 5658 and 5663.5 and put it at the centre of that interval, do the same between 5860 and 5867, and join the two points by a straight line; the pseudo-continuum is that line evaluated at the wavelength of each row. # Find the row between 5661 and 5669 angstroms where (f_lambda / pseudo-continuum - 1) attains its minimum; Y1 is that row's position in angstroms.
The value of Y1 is 5661.55 angstroms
